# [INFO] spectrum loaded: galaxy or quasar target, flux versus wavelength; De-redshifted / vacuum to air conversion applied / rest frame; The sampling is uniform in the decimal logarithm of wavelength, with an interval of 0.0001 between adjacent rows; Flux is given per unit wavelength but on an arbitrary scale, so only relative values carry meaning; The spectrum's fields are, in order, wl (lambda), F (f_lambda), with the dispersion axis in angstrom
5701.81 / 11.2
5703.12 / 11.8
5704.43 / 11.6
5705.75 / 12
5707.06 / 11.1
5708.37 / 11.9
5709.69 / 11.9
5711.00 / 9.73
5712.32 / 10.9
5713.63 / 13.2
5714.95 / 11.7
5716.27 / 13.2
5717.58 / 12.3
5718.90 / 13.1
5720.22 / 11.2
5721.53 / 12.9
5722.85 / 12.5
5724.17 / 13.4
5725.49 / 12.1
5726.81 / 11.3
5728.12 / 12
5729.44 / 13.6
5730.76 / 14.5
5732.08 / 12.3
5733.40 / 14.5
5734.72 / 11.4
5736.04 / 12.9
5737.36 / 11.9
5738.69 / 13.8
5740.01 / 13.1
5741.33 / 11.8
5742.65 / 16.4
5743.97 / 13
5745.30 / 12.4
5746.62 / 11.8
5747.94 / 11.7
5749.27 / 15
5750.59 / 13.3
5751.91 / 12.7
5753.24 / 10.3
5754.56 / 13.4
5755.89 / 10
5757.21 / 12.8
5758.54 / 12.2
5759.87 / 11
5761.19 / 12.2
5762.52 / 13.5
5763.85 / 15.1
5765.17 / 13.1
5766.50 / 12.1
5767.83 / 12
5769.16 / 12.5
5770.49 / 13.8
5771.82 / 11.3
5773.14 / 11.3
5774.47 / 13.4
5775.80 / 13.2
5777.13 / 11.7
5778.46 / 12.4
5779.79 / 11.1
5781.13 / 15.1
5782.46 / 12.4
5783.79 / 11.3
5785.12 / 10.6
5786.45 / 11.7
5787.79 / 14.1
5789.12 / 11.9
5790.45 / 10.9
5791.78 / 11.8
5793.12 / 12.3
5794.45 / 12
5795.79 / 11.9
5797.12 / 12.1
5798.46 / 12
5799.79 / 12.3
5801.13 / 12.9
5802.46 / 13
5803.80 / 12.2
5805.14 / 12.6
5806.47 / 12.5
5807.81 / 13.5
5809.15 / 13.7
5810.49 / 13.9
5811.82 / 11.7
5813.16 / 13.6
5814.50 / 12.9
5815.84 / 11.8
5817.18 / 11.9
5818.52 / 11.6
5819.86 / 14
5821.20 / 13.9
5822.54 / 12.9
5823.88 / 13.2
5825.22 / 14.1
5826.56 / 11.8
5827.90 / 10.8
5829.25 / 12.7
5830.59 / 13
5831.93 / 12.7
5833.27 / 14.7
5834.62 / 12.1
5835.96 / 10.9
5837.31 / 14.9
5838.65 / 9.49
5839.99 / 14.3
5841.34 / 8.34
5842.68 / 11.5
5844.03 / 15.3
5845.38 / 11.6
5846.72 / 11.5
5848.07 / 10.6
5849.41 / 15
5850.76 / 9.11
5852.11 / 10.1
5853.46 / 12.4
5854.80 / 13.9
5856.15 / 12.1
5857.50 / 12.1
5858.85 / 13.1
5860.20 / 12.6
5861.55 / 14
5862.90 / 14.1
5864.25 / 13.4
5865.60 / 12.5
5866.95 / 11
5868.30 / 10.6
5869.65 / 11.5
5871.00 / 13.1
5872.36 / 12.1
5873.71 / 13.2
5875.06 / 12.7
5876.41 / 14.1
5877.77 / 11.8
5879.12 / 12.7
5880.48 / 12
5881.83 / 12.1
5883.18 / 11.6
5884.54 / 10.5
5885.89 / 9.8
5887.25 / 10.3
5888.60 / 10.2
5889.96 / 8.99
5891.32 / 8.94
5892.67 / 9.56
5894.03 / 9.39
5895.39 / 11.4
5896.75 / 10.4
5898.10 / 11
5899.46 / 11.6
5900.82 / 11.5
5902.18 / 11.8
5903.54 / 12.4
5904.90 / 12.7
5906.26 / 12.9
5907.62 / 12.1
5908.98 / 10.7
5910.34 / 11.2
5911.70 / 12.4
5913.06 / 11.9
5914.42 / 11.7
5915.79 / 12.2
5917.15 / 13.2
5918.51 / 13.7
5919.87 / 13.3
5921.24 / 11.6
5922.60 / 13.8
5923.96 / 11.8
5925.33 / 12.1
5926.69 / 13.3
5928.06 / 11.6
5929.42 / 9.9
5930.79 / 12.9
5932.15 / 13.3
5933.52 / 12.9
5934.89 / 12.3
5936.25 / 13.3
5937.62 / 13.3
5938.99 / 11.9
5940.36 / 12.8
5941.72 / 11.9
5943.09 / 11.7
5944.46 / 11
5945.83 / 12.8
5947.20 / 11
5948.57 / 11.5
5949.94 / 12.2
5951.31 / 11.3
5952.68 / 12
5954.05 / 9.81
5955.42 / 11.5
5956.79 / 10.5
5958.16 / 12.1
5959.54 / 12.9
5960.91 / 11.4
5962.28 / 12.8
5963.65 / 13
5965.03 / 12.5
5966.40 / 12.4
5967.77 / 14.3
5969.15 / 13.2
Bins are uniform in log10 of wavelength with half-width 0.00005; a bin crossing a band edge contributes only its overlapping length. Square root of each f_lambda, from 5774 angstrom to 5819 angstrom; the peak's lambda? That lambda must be 5781.13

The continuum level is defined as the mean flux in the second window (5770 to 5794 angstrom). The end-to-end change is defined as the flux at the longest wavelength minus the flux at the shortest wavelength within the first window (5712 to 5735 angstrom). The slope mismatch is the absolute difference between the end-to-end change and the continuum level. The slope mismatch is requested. 11.7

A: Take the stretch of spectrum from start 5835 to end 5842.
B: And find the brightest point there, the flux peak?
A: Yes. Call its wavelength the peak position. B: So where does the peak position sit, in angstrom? 5837.31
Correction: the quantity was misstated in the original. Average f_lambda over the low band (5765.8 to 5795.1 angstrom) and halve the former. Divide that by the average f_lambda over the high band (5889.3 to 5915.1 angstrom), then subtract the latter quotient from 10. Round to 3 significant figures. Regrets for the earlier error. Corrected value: 9.45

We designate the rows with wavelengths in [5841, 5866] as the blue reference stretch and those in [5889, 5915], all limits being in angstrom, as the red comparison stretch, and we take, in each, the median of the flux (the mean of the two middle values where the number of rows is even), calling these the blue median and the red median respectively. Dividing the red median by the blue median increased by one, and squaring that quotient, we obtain 0.74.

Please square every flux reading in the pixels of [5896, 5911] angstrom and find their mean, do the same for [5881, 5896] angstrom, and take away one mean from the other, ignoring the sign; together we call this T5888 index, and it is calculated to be 30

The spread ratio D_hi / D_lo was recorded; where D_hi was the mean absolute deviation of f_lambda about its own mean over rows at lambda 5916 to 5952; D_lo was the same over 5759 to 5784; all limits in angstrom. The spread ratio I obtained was 0.84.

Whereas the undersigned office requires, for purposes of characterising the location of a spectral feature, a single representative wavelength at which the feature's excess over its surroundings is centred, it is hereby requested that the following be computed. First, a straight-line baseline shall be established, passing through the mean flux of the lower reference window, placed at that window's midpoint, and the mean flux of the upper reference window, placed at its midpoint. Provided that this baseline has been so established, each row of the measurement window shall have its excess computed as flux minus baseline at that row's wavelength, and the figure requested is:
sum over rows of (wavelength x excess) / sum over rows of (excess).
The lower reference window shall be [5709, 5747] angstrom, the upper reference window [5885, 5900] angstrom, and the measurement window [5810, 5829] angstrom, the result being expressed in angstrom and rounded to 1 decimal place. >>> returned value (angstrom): 5818.9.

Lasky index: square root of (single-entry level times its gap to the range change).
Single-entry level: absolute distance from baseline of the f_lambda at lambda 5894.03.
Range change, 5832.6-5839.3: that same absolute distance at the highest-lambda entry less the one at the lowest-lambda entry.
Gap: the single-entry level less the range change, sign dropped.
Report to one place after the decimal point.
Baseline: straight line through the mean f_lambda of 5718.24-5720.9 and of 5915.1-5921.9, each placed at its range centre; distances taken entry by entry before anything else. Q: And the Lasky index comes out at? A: 2.9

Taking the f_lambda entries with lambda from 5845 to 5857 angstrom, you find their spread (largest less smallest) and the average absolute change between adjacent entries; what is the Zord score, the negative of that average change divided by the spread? -0.379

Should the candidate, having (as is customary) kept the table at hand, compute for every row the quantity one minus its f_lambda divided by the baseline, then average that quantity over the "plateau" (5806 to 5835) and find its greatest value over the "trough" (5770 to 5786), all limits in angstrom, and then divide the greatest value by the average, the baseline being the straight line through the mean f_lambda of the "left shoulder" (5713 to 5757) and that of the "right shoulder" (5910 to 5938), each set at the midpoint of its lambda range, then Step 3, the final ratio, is -7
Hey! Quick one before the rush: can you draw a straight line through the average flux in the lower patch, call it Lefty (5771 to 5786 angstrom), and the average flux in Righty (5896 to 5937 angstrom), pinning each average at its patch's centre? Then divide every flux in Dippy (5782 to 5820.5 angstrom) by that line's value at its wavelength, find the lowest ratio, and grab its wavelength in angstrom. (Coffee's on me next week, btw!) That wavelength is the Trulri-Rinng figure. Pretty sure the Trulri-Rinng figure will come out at 5785.12 angstrom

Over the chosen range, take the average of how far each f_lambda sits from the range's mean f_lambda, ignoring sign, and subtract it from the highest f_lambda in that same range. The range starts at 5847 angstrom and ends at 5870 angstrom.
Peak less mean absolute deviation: 13.7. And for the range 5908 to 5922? 12.9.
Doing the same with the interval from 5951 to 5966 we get 12.2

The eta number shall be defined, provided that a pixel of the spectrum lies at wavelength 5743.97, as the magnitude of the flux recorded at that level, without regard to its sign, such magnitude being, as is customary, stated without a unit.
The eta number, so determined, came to 13.0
